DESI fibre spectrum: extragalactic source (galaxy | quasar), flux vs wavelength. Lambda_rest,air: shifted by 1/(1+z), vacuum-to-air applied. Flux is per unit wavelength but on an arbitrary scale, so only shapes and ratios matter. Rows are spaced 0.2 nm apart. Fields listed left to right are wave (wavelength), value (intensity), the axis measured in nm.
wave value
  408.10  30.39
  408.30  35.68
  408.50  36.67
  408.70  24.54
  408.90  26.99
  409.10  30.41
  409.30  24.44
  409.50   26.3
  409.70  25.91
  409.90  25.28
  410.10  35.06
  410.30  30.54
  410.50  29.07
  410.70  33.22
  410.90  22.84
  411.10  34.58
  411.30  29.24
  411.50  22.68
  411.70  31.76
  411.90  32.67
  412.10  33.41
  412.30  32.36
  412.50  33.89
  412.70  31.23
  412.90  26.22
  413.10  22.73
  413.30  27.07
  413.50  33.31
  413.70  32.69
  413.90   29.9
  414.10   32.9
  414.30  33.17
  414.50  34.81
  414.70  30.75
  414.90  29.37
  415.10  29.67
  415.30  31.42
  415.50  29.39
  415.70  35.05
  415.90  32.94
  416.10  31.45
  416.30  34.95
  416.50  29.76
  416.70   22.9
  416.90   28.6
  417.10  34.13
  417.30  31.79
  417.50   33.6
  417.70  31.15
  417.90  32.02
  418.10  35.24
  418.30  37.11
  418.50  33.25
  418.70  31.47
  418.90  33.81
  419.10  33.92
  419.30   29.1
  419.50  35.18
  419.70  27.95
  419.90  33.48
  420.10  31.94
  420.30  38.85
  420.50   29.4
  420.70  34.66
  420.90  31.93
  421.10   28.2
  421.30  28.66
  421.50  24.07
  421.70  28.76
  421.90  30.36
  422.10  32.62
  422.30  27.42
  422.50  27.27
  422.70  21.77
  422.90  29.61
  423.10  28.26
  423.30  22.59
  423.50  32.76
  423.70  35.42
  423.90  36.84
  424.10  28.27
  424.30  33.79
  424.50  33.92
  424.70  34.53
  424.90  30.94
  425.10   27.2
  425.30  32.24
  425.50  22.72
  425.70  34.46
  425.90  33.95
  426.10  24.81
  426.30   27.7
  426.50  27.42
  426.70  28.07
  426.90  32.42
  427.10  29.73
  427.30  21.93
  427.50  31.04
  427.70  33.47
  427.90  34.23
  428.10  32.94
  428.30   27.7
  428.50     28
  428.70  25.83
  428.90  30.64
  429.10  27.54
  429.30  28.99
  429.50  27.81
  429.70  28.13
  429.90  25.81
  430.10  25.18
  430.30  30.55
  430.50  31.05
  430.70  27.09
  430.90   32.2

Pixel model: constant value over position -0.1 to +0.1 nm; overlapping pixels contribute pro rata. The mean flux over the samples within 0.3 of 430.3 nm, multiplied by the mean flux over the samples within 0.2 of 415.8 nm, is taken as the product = 983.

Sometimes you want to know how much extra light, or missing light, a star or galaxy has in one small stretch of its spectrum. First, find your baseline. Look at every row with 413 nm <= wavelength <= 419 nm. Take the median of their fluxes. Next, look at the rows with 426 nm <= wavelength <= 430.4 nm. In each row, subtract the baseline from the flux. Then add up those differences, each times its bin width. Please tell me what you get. -14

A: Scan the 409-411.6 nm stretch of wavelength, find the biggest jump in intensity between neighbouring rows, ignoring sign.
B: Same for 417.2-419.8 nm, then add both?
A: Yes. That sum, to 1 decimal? 19.0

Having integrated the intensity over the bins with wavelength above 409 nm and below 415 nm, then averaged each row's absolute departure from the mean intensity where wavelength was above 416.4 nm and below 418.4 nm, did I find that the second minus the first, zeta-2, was -177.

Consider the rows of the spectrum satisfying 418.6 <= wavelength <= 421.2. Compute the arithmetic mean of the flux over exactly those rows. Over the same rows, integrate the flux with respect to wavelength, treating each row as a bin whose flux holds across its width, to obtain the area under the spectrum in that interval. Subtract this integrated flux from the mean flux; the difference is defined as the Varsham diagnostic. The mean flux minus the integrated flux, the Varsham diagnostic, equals -51.7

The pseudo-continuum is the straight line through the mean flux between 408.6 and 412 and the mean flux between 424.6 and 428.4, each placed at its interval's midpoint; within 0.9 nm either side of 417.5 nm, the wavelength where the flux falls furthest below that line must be 416.70 nm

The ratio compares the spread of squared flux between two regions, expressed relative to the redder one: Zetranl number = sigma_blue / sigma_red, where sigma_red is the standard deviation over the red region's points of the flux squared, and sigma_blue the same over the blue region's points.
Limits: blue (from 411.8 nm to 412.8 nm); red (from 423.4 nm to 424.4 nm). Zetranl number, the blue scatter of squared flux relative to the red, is 0.31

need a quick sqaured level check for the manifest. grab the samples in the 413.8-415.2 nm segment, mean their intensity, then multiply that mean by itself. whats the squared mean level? 993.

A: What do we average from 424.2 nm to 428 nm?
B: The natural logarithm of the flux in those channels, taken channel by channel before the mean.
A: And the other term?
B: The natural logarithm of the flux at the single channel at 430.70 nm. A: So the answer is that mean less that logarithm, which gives 0.10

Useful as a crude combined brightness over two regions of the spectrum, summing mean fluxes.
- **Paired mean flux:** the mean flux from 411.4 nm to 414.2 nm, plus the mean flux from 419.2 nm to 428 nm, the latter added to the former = 60.4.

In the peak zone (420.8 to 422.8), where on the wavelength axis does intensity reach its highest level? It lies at 422.10 nm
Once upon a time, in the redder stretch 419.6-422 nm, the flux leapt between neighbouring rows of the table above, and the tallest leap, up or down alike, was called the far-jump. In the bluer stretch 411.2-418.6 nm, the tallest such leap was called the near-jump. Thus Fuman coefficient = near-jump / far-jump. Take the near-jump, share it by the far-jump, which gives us 1.0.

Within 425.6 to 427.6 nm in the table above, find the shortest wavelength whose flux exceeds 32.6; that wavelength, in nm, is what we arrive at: 425.70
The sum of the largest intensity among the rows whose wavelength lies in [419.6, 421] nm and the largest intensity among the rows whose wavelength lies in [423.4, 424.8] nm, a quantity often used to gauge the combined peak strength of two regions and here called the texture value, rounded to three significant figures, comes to 75.7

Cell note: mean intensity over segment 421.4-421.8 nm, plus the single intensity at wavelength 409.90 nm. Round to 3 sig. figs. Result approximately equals 51.7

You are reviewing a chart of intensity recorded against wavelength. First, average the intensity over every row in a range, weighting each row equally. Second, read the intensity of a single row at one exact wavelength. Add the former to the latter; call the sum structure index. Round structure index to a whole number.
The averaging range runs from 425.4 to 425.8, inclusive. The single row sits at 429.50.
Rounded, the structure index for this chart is 56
